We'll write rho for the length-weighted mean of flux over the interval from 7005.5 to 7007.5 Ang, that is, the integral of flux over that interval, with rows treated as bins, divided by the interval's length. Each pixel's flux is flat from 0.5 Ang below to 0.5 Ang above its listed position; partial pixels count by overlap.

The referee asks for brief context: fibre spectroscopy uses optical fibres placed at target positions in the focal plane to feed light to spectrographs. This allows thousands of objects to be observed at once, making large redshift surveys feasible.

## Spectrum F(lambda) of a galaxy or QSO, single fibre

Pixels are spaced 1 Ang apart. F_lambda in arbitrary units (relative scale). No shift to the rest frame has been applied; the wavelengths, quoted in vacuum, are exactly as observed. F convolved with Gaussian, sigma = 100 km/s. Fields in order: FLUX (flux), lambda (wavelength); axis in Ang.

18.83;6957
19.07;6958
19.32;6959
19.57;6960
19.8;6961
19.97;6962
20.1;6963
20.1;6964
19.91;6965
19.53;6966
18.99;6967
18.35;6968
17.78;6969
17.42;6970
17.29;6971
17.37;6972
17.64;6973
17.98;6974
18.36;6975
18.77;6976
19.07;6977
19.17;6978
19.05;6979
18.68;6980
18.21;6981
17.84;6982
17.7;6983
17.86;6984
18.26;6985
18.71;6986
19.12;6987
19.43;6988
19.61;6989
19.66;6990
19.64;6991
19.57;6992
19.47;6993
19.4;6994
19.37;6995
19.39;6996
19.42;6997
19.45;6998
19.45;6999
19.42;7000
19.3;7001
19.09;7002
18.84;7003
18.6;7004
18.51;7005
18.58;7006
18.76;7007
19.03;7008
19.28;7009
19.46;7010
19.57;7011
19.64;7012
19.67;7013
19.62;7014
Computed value 18.7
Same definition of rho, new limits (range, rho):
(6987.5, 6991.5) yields 19.6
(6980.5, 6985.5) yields 18.0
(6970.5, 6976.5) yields 17.9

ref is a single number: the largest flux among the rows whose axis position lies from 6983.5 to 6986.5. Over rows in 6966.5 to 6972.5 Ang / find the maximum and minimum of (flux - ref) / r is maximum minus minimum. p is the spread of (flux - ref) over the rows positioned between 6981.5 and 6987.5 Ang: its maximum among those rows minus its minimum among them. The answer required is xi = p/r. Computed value 0.84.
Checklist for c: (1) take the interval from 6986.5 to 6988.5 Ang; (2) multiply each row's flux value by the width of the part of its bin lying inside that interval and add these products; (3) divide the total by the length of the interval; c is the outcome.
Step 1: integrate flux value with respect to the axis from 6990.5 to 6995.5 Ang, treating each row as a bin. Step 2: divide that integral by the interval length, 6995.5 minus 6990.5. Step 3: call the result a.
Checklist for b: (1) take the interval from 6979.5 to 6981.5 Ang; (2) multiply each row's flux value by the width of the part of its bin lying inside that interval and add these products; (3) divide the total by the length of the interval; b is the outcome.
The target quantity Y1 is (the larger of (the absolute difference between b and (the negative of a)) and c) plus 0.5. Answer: 38.4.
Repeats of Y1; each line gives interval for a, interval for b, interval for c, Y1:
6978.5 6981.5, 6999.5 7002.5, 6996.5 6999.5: 38.4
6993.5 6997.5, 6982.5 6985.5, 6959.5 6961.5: 37.8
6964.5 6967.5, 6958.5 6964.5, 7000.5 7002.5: 39.8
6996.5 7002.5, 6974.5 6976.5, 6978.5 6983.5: 38.4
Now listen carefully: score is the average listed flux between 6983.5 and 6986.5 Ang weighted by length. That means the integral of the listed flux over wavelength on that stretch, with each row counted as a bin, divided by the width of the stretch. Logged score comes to 18.3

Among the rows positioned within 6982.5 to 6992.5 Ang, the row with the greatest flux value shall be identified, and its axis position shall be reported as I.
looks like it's 6990 Ang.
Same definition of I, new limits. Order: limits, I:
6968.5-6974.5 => 6974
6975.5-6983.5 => 6978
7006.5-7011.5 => 7011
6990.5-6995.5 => 6991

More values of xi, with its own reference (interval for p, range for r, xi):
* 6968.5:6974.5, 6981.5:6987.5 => 0.49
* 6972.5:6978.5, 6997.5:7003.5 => 2.51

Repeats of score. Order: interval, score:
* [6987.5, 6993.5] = 19.6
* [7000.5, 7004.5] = 19.0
